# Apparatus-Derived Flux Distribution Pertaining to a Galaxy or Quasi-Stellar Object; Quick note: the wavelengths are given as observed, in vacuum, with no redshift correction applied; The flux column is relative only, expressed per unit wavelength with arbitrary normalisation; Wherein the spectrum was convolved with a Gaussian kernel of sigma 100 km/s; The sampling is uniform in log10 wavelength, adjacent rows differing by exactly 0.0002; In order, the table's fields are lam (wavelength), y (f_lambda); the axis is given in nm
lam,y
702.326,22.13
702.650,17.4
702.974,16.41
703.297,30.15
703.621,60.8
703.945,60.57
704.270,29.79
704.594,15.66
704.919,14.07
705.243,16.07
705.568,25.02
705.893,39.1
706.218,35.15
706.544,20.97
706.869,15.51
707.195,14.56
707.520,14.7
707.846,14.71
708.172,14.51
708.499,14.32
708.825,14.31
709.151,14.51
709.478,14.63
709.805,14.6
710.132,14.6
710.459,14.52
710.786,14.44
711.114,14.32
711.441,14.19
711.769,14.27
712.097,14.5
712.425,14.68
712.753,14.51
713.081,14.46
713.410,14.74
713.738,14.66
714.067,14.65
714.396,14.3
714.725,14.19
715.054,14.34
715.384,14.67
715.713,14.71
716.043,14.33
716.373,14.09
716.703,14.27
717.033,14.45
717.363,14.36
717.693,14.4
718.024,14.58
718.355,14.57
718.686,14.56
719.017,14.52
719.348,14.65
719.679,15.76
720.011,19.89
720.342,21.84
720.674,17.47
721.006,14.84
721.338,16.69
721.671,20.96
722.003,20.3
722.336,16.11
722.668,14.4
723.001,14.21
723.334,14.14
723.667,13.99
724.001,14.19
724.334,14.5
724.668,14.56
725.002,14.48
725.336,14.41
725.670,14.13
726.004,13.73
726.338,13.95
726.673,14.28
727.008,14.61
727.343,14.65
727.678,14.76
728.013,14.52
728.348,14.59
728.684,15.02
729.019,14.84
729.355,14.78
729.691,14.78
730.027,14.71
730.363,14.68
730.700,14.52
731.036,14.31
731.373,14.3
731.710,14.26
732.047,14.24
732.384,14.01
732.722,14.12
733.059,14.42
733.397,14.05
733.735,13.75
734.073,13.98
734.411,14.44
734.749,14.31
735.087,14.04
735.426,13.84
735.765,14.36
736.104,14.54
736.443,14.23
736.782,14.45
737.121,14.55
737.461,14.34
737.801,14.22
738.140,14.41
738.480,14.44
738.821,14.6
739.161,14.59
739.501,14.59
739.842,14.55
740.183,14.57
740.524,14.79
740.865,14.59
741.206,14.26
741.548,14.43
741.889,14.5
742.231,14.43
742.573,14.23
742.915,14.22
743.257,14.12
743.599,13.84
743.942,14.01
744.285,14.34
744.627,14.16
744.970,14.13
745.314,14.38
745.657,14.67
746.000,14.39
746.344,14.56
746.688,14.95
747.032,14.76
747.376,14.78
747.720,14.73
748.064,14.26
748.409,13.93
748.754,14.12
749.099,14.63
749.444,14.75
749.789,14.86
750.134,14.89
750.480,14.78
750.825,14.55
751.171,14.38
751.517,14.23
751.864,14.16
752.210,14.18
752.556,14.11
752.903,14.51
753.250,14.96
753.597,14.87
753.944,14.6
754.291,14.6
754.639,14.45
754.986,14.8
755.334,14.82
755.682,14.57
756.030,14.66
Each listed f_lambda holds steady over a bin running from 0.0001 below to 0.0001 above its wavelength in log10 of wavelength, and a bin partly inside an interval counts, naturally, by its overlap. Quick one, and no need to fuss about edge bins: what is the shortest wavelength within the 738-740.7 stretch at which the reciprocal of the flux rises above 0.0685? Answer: 738.140 nm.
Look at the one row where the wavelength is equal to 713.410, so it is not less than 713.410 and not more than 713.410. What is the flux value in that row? 14.74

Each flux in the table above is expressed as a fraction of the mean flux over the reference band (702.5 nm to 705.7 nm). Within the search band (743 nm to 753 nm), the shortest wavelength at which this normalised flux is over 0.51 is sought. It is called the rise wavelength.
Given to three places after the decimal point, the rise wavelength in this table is 745.657 nm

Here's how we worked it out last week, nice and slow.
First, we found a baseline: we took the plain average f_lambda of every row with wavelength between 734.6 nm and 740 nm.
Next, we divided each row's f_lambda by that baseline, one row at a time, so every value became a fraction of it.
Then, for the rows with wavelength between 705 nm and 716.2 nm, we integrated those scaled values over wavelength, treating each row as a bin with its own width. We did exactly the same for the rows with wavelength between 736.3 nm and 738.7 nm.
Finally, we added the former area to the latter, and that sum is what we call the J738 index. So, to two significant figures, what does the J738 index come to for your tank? 15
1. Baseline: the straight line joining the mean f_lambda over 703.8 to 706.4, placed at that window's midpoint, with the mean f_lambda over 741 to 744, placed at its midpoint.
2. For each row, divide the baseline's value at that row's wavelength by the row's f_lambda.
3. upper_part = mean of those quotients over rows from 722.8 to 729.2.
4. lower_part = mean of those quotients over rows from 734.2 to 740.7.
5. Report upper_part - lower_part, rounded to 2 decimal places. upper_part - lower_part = 0.32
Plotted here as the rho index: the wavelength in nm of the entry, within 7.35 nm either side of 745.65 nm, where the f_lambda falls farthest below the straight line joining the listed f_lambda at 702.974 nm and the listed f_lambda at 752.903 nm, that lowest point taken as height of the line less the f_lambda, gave 743.599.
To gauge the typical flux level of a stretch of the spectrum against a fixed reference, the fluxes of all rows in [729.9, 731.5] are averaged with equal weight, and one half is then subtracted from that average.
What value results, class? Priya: 14.0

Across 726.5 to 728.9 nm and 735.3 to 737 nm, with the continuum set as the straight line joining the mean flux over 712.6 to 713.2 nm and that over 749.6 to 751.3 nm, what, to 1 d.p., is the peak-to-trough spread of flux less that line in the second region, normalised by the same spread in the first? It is 1.0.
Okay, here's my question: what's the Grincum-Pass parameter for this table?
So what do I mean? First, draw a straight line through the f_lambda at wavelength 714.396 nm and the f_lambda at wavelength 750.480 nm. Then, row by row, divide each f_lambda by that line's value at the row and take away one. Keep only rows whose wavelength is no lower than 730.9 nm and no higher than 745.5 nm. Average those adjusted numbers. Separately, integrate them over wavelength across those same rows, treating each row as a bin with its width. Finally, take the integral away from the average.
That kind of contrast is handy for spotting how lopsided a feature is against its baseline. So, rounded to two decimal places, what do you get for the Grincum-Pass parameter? 0.29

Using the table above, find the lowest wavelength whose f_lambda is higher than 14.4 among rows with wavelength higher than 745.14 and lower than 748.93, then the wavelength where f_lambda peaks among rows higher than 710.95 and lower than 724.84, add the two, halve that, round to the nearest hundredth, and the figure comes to 733.00 nm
